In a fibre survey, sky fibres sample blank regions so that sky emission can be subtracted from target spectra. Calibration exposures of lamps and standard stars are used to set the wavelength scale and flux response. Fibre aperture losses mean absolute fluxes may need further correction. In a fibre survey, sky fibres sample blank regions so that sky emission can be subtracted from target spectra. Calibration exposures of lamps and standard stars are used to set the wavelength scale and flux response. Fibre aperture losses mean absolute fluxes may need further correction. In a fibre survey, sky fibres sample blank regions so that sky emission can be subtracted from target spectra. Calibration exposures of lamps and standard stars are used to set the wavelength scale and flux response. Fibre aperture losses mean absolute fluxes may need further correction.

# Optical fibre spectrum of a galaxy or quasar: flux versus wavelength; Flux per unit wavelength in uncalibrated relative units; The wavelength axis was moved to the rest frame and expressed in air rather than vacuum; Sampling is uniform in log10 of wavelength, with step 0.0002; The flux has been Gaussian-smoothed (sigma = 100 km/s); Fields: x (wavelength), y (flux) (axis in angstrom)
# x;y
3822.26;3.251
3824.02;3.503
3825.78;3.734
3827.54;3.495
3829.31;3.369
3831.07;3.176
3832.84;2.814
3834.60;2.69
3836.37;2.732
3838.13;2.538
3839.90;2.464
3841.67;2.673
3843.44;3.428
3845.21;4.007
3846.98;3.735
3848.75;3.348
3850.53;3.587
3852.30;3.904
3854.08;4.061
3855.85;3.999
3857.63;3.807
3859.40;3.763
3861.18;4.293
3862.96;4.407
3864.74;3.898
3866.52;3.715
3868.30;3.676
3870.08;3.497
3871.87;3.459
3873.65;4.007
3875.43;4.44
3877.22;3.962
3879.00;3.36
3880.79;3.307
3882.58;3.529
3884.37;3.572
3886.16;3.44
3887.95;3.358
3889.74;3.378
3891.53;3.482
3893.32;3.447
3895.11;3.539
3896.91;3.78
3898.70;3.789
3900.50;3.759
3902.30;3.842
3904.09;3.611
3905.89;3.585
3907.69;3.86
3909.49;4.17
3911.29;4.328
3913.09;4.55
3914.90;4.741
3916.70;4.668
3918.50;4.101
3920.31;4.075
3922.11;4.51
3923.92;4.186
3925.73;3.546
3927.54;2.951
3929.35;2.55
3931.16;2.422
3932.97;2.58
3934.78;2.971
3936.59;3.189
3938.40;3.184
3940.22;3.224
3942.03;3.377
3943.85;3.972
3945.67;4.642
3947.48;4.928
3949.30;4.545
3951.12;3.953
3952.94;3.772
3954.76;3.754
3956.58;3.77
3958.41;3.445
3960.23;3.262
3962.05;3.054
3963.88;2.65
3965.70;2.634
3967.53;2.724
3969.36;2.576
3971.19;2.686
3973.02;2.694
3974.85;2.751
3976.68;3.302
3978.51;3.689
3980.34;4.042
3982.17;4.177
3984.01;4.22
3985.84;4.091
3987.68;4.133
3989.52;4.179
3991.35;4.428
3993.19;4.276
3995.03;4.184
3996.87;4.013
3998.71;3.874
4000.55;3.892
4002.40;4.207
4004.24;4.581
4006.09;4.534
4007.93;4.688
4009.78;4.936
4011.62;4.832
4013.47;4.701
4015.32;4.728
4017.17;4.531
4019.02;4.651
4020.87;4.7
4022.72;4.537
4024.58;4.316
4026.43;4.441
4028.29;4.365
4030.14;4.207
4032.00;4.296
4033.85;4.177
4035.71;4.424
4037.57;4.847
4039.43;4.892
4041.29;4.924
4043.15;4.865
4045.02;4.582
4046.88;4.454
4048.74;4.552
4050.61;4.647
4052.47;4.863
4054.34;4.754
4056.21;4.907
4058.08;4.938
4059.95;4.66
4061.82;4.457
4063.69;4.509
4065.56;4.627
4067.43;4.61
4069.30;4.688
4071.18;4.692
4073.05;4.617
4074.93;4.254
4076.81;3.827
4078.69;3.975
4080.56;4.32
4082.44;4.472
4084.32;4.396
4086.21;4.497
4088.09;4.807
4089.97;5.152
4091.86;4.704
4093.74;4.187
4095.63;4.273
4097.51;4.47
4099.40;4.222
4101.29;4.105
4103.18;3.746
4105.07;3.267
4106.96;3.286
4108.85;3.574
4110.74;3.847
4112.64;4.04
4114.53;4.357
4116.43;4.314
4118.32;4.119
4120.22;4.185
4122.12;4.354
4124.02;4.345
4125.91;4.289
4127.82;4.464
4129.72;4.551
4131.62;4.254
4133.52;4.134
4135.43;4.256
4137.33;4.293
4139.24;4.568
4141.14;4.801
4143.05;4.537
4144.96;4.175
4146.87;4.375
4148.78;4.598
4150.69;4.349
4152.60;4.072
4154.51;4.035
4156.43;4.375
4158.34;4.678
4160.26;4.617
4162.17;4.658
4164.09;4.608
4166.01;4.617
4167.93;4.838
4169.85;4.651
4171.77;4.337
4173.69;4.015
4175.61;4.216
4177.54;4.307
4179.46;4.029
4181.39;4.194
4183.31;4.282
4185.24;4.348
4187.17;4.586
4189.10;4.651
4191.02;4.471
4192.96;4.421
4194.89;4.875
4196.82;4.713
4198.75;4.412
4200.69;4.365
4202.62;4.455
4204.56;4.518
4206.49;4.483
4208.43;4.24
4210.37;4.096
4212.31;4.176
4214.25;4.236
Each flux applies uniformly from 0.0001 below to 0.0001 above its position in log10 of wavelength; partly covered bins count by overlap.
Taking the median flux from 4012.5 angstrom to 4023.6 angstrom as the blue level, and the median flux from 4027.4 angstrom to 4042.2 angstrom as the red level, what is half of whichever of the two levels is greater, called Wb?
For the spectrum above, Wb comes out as 2.34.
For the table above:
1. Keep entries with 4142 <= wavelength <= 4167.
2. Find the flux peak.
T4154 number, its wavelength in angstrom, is 4158.34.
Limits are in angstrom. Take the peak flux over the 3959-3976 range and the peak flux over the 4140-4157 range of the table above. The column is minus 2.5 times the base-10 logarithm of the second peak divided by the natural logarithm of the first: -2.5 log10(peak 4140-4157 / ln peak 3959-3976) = -1.52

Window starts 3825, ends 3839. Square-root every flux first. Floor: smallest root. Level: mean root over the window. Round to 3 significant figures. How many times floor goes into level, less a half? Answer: 0.597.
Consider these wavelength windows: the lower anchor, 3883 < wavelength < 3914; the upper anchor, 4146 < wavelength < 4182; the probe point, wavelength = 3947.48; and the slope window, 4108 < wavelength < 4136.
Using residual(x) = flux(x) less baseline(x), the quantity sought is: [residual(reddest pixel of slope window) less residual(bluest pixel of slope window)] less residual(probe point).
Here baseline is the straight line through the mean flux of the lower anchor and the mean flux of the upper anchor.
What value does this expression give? -0.5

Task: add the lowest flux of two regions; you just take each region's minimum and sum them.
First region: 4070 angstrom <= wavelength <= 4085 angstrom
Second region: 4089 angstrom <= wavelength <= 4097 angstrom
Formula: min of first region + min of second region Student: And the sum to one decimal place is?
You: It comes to 8.0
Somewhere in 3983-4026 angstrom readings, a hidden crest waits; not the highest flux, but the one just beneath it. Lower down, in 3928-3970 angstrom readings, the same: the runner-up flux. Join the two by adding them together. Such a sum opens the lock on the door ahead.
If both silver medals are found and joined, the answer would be 9.47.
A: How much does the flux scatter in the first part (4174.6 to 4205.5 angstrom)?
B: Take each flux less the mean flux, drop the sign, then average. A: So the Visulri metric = 0.16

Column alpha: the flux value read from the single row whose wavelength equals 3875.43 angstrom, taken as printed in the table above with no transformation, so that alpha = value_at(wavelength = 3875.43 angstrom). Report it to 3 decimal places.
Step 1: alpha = 4.440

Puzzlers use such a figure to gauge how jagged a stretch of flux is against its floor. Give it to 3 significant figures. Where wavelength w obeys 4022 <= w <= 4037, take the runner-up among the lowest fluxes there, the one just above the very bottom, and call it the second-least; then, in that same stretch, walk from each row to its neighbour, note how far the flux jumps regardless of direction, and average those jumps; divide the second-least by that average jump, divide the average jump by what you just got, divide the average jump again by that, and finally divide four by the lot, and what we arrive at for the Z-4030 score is 0.141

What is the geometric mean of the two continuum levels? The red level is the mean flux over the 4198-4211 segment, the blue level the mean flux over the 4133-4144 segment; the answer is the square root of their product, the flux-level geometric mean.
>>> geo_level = 4.4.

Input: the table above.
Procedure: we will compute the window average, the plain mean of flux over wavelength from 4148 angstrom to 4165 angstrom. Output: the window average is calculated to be 4.4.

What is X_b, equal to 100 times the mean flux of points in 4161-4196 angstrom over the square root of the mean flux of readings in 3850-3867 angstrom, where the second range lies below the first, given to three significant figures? 224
